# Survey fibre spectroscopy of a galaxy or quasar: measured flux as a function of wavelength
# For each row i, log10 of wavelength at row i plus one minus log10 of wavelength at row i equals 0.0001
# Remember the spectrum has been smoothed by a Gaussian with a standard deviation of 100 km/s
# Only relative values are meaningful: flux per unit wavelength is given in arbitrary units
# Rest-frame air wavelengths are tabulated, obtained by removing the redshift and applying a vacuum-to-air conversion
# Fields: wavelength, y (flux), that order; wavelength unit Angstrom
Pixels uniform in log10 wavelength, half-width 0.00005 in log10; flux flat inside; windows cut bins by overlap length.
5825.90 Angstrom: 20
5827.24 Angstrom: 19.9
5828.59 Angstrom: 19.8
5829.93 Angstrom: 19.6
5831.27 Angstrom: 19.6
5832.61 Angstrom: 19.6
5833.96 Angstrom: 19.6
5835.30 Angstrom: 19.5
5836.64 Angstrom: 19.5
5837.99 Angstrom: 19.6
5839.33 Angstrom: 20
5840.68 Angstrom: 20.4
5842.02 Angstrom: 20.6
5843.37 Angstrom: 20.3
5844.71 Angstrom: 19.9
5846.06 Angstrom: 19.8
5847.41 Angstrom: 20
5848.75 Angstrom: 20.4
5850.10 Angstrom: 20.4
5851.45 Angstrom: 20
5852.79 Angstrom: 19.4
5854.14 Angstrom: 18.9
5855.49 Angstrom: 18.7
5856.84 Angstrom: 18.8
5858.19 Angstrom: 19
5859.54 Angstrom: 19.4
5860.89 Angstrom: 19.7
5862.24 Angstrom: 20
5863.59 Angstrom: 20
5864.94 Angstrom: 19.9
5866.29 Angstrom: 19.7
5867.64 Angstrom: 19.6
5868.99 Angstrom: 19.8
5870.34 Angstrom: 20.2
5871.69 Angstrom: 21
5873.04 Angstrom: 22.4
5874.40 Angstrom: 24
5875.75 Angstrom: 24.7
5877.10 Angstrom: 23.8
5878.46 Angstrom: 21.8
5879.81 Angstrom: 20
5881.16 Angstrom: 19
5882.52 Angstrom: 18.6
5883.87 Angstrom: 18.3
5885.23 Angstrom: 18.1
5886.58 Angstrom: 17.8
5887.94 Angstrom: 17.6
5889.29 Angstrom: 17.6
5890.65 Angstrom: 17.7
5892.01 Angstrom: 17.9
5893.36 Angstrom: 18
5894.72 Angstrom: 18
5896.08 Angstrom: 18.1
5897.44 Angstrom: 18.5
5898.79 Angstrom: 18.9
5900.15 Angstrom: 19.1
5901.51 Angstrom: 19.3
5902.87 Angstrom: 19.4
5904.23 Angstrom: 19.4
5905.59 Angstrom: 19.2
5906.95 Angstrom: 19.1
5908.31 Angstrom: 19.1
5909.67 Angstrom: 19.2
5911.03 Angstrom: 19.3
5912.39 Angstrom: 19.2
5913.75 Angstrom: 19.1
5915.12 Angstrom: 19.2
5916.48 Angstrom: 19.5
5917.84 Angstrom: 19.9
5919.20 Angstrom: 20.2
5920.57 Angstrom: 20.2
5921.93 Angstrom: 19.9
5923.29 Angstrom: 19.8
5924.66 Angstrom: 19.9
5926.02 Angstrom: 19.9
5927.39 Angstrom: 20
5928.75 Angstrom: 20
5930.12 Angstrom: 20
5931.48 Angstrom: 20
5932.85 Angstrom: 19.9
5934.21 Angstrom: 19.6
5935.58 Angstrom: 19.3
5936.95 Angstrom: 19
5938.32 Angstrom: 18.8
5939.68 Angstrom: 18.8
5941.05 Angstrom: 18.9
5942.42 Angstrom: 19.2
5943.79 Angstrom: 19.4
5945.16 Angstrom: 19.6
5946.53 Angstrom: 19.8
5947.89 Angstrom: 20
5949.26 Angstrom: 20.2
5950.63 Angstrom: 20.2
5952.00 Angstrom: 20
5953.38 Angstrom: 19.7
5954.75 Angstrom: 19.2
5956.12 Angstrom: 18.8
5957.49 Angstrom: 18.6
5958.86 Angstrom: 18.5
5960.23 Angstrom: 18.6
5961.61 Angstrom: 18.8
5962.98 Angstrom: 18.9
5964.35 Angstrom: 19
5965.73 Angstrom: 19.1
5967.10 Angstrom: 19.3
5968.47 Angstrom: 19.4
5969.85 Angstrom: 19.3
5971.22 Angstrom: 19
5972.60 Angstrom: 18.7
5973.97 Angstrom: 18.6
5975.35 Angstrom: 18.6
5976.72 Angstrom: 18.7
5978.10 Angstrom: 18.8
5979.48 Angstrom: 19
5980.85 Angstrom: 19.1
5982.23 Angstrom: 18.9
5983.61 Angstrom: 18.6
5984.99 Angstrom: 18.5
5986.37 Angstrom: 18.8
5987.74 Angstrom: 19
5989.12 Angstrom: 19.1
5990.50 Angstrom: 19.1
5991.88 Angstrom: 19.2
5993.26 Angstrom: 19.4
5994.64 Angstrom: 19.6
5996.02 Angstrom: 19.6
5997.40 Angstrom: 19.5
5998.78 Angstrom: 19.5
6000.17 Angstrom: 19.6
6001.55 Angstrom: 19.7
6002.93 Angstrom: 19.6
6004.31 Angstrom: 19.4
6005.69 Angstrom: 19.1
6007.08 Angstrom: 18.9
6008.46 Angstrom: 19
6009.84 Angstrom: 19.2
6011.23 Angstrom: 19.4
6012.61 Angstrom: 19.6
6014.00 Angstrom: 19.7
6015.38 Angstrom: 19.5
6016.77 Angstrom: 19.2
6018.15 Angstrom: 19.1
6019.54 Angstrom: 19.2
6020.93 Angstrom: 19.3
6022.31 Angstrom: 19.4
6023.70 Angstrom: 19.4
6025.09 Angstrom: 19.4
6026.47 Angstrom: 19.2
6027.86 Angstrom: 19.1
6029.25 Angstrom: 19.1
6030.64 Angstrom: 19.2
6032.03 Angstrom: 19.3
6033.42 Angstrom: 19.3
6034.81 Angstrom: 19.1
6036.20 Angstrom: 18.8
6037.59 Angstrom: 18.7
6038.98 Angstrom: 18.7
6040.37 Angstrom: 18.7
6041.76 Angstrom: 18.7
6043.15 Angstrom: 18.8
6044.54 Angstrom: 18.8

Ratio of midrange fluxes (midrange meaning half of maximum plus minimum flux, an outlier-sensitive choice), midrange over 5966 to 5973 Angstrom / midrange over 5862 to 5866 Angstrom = 0.95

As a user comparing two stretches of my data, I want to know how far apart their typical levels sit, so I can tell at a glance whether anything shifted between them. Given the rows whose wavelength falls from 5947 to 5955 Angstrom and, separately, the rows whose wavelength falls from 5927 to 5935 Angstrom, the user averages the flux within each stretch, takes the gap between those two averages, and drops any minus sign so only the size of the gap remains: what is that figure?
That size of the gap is 0.0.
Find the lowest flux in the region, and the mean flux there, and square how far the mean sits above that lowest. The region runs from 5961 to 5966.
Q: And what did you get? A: 0.02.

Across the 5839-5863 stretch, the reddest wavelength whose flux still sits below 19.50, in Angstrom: 5859.54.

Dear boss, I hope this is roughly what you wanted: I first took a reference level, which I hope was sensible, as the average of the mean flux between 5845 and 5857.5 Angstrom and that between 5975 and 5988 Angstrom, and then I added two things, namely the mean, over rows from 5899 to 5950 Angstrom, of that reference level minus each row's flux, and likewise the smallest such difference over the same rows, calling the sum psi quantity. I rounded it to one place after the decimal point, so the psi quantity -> -1.3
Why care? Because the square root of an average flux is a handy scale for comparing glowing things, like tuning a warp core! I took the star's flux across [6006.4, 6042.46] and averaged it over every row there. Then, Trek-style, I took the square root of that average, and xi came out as 4.38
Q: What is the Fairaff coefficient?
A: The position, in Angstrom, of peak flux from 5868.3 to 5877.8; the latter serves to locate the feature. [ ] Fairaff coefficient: 5875.75 Angstrom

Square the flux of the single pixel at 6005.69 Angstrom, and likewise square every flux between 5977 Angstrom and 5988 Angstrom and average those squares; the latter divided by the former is 0.97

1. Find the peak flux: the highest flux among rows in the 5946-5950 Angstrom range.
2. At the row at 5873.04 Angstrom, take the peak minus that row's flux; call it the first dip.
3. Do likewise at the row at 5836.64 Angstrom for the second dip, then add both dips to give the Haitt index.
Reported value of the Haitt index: -1.5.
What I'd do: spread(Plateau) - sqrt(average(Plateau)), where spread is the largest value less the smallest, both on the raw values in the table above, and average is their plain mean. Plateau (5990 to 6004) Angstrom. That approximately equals -3.8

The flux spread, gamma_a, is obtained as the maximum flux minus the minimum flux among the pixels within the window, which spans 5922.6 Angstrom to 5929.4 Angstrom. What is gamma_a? 0.20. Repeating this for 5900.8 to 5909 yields 0.30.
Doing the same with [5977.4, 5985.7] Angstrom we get 0.60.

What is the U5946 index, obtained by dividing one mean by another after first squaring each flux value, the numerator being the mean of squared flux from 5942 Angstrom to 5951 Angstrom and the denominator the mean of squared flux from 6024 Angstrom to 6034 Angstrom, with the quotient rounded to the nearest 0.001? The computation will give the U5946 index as 1.058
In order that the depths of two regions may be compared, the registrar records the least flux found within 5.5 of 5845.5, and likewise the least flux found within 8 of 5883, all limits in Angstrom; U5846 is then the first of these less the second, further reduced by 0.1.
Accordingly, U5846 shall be 2.1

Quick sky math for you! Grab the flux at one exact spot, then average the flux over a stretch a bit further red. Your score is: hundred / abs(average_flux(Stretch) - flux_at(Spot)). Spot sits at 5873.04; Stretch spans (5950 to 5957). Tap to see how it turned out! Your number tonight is 35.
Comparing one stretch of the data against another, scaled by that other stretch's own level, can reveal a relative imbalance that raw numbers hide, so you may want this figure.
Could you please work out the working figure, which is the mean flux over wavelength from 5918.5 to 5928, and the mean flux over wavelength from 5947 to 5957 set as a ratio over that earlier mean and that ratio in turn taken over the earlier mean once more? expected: 0.0494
